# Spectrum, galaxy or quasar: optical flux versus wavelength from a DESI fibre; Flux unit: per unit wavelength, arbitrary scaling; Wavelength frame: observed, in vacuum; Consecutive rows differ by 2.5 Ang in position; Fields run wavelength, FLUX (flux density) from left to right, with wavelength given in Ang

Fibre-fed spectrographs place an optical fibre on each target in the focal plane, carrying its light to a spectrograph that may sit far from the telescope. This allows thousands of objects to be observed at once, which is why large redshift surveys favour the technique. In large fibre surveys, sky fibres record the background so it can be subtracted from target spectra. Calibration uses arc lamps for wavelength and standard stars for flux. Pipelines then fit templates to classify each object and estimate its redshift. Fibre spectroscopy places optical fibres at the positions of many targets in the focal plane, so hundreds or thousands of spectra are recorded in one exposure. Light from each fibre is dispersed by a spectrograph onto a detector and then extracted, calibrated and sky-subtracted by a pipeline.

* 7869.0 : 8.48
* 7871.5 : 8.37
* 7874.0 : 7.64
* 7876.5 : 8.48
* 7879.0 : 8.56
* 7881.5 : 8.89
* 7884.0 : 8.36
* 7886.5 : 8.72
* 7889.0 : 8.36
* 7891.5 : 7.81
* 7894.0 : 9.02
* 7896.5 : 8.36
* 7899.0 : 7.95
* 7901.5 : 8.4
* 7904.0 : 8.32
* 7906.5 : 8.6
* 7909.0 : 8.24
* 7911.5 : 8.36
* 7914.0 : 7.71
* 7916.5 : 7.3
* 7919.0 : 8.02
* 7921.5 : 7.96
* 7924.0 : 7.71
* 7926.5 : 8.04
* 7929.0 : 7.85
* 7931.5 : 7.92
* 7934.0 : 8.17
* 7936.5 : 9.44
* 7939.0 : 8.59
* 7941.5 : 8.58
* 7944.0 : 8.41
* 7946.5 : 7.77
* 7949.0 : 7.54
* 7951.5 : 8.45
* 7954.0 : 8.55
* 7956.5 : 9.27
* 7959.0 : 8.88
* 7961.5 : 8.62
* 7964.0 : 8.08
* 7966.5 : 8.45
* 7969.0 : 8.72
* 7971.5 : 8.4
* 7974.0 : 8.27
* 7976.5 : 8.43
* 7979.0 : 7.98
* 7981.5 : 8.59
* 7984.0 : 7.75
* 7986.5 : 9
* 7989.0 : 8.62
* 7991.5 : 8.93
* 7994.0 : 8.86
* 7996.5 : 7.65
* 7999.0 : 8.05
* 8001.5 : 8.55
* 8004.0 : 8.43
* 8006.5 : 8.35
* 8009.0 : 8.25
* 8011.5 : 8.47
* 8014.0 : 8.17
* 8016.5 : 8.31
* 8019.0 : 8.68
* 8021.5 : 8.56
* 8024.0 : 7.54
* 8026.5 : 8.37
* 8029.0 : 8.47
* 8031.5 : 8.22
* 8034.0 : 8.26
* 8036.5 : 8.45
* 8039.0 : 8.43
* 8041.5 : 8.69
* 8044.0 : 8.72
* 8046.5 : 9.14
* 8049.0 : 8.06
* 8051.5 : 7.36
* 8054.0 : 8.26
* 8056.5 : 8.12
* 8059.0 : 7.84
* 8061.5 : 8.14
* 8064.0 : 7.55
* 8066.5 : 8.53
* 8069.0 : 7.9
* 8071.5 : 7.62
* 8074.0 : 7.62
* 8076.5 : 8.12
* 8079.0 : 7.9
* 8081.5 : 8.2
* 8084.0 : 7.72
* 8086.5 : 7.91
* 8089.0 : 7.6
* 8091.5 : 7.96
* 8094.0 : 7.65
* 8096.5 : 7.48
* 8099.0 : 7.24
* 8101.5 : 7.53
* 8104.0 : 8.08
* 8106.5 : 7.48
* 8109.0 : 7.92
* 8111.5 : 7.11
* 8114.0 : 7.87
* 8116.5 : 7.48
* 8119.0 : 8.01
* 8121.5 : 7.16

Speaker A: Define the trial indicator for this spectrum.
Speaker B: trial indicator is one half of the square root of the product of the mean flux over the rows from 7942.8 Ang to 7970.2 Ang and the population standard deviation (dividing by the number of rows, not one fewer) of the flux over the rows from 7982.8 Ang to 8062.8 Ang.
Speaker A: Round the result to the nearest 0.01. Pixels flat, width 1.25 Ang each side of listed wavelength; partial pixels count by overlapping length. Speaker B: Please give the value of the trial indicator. 0.93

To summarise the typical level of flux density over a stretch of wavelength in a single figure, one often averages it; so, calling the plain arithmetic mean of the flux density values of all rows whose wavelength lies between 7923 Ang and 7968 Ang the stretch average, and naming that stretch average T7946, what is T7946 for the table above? 8.4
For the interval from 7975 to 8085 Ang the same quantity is 8.2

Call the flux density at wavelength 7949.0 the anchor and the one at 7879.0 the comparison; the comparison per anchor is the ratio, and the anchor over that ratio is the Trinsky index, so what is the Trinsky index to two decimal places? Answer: 6.64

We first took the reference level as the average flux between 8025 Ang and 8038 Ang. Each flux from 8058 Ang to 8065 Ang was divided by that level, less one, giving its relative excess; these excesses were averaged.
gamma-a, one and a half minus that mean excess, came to 1.56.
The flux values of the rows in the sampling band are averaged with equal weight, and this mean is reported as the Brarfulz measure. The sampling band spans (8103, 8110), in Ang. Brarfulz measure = 7.8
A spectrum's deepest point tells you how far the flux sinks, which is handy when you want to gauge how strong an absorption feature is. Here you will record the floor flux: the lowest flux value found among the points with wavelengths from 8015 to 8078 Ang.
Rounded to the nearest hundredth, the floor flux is 7.36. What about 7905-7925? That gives 7.30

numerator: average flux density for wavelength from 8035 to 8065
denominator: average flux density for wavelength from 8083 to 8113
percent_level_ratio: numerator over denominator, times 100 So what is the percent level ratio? 108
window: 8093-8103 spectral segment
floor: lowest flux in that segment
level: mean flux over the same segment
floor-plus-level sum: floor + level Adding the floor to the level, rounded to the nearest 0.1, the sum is 14.7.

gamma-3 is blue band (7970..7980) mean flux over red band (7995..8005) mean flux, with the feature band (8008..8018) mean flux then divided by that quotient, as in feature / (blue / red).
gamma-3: 8.20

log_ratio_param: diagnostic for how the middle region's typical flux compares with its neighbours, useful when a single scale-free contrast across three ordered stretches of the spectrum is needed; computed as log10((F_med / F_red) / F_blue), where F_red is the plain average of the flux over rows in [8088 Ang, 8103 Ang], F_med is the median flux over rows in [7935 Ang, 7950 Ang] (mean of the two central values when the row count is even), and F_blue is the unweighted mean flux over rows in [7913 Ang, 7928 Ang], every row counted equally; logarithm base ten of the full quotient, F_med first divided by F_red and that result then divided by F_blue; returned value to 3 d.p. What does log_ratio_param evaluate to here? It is -0.842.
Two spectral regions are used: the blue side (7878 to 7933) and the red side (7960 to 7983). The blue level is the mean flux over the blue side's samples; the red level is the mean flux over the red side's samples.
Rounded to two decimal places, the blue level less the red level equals -0.19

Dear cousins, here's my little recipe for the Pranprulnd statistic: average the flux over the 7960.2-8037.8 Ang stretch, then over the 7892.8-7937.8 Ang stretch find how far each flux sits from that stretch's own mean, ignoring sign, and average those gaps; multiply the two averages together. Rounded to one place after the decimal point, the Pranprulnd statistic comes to 3.0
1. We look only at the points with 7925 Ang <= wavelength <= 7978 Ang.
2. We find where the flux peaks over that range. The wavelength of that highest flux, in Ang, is 7936.5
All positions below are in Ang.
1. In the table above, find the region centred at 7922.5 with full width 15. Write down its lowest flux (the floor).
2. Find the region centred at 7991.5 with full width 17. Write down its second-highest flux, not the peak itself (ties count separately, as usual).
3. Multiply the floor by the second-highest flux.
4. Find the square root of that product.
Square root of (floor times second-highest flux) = 8.07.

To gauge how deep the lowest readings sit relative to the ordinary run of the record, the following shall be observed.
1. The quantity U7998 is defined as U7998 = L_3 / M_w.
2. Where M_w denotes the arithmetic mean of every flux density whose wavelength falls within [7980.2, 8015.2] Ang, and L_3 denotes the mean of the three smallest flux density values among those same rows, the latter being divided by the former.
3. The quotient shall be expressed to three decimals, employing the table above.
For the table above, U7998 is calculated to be 0.930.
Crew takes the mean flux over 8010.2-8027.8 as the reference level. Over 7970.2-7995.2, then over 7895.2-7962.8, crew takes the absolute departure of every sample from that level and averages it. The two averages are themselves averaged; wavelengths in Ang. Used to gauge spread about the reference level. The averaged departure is 0.373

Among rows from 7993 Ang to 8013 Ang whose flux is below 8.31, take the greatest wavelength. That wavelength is 8009.0 Ang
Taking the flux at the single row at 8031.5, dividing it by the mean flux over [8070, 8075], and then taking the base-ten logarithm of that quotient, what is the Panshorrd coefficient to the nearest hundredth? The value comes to 0.03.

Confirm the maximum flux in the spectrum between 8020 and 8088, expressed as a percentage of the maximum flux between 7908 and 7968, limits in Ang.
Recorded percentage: 97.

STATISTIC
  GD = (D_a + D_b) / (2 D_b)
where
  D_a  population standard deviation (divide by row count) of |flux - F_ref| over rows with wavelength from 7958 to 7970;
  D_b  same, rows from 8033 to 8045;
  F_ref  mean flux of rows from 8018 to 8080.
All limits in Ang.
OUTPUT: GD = 1.1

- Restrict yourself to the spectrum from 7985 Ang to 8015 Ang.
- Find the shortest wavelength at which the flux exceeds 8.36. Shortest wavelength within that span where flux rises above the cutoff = 7986.5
